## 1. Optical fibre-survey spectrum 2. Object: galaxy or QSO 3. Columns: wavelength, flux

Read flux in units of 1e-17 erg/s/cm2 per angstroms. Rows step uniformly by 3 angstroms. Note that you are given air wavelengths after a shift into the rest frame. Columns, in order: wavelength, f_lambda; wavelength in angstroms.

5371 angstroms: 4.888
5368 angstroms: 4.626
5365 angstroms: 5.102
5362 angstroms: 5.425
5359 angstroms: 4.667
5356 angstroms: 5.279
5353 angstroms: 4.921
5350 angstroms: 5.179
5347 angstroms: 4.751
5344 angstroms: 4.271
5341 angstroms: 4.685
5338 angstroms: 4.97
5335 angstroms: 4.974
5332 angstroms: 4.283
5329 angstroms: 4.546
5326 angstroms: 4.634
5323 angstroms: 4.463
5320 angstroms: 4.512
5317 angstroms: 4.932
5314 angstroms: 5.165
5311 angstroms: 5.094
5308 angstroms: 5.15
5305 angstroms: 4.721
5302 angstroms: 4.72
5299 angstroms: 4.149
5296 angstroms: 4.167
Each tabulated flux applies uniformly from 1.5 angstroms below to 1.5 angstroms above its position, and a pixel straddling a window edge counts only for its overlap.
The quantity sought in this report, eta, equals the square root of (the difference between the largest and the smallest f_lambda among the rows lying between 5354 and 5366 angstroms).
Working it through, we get 0.87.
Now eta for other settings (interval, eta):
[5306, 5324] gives 0.84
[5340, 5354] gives 0.95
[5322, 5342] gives 0.83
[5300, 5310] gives 0.66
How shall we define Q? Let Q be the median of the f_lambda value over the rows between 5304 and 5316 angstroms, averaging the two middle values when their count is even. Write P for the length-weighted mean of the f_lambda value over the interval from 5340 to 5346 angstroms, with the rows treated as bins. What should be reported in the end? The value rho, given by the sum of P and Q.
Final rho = 9.6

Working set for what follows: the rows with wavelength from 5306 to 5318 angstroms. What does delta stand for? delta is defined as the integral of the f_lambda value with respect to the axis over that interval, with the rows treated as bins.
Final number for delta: 61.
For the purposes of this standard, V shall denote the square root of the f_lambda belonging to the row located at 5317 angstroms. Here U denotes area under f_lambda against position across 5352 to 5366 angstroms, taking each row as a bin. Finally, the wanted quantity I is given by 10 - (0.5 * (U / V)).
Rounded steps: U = 71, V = 2.22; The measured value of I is -6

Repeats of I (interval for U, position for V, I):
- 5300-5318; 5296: -12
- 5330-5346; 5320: -7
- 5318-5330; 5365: -2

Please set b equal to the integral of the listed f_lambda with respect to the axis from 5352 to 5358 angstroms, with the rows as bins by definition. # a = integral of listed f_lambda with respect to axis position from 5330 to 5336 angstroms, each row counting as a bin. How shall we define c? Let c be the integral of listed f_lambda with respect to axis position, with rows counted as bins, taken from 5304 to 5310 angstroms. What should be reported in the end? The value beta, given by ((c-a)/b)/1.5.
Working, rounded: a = 27.6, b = 30.5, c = 29.8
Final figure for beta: 0.05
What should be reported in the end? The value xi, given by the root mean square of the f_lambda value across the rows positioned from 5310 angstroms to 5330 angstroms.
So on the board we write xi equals 4.77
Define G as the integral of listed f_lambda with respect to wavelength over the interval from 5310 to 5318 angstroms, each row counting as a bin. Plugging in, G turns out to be 41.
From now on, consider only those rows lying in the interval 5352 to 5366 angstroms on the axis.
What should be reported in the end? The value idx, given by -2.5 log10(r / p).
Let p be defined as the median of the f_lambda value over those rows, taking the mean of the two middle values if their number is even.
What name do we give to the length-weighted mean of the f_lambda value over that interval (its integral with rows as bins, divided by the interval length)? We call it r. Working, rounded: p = 5.1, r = 5.1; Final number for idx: 0.004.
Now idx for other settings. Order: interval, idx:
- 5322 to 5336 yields -0.006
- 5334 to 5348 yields 0.007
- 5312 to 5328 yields -0.026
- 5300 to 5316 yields 0.033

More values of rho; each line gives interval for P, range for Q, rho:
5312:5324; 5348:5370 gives 9.9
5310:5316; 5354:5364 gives 10.4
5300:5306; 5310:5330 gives 9.3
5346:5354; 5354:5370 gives 10.1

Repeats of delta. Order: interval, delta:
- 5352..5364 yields 61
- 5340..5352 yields 57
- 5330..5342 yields 57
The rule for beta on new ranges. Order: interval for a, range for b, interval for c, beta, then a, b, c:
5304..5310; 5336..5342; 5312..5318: 0.01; 29.8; 29.1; 30.4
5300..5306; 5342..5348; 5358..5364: 0.06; 28.0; 27.0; 30.5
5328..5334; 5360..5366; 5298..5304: 0.00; 26.7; 31.4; 26.9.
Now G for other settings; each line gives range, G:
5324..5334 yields 45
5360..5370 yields 50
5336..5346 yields 47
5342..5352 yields 47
